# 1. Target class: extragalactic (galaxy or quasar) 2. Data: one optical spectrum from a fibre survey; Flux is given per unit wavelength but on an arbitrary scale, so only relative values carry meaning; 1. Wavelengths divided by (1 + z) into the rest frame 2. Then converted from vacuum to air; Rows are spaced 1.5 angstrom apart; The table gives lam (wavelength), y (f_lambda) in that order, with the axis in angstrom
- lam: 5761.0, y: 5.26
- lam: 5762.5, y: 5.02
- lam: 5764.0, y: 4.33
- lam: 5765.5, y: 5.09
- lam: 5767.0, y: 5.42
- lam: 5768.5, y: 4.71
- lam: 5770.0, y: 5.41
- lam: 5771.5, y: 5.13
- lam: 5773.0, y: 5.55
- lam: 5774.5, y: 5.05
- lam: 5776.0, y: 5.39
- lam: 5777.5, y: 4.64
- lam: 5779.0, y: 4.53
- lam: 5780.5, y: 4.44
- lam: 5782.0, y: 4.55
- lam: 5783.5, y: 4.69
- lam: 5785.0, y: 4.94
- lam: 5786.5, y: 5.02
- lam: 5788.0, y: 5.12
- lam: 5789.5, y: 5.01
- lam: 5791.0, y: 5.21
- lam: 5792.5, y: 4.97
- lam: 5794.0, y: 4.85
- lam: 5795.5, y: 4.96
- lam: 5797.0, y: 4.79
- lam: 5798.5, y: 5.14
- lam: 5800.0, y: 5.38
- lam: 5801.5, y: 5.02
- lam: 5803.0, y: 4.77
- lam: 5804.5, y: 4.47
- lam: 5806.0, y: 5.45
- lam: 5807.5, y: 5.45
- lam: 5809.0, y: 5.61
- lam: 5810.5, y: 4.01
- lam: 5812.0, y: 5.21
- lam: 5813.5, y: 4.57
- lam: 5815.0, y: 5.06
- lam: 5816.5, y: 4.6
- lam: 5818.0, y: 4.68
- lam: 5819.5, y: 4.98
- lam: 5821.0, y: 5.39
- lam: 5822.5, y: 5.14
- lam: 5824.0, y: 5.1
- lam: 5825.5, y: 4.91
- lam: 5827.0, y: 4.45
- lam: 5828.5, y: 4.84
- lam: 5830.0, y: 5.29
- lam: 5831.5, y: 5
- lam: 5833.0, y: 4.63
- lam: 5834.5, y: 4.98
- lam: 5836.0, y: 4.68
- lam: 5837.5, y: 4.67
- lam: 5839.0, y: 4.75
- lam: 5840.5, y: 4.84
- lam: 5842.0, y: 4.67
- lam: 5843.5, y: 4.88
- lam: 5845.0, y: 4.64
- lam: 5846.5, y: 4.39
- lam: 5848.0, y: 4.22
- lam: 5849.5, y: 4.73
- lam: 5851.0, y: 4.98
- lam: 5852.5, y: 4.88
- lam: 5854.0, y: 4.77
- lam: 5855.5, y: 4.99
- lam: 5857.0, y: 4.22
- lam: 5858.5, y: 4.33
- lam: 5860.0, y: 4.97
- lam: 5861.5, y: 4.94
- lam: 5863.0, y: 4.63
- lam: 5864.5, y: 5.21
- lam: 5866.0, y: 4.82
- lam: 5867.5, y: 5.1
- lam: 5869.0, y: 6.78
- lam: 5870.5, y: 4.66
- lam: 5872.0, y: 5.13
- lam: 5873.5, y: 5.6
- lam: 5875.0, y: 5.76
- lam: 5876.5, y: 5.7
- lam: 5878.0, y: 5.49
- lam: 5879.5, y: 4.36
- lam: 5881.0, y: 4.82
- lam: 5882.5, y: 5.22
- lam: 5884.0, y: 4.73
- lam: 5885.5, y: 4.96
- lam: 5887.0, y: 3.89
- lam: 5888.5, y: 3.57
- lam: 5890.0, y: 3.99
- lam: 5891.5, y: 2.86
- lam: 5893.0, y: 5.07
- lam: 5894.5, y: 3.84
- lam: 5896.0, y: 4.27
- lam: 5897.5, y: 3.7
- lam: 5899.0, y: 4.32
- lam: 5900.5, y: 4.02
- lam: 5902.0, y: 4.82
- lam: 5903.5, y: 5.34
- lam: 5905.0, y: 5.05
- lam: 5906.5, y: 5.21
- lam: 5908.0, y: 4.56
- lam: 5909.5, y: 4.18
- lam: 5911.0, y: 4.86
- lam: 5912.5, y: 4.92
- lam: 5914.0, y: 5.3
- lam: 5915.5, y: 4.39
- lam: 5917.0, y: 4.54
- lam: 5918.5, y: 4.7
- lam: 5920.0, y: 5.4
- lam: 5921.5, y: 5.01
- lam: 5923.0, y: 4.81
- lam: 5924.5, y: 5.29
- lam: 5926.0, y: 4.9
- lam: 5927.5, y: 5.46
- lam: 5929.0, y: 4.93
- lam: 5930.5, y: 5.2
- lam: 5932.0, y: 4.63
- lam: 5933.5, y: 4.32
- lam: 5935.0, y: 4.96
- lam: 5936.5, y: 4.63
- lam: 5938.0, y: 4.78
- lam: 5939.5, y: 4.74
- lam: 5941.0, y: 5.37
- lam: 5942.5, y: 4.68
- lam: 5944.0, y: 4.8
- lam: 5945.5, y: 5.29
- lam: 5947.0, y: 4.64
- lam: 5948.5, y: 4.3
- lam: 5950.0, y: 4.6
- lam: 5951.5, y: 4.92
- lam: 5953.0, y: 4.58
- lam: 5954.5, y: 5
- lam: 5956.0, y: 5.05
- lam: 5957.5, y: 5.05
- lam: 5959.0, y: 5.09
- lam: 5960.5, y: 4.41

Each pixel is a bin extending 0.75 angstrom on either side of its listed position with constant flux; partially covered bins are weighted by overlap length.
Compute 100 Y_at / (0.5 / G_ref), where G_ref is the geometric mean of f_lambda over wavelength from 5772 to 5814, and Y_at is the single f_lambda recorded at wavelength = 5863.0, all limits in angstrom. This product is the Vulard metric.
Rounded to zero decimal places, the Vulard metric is 4576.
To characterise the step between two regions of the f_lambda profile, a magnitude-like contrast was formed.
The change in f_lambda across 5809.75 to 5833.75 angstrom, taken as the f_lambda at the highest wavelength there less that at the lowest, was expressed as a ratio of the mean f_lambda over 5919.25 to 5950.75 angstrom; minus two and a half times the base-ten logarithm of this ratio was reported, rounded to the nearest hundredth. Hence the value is 2.24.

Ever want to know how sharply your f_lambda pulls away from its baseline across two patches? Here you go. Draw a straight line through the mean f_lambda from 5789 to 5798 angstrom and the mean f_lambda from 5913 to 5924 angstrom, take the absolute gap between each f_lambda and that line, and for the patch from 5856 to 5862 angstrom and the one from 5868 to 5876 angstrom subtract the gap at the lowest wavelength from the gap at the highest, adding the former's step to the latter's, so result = -1.7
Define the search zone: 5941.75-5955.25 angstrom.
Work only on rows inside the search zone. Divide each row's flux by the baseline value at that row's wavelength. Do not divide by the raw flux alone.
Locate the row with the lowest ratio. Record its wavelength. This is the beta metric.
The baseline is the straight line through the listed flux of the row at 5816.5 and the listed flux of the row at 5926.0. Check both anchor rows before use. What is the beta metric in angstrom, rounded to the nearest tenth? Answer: 5948.5 angstrom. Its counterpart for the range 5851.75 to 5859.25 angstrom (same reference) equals 5857.0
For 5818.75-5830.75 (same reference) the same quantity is 5827.0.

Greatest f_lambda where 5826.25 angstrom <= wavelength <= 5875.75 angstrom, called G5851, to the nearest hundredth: 6.78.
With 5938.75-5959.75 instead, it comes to 5.37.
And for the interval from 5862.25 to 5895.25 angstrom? 6.78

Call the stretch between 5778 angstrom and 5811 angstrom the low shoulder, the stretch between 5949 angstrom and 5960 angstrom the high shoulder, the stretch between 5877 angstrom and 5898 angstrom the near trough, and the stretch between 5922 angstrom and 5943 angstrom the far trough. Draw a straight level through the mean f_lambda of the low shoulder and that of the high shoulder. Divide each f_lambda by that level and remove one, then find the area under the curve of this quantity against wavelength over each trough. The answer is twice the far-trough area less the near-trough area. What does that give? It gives 2.5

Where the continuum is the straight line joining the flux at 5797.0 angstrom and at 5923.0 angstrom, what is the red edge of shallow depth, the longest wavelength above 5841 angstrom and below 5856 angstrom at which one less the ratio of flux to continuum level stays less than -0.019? 5855.5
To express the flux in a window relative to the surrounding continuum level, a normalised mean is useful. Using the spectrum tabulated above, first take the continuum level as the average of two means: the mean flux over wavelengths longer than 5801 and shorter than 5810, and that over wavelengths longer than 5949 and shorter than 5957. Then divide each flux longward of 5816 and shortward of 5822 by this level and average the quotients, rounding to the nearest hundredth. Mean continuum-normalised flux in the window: 0.99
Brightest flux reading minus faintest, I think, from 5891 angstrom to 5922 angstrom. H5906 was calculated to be 2.5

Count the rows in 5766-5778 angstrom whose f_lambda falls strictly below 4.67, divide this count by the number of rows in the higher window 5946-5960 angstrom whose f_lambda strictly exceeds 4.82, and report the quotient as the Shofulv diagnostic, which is 0.2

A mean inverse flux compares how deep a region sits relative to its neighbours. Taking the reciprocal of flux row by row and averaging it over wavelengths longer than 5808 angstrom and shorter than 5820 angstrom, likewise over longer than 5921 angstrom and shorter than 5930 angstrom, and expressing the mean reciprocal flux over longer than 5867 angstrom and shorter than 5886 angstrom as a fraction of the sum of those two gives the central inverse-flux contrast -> 0.474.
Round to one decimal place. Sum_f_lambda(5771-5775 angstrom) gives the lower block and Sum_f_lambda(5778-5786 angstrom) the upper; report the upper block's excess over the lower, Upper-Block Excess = 7.4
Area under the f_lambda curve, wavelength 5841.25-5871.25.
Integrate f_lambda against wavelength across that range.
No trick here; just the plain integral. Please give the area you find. 145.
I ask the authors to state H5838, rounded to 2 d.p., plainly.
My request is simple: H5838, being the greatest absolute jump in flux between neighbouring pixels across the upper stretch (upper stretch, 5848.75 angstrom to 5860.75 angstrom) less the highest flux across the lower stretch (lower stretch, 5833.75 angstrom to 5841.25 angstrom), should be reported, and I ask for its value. -4.21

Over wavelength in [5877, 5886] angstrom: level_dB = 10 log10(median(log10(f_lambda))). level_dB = -1.62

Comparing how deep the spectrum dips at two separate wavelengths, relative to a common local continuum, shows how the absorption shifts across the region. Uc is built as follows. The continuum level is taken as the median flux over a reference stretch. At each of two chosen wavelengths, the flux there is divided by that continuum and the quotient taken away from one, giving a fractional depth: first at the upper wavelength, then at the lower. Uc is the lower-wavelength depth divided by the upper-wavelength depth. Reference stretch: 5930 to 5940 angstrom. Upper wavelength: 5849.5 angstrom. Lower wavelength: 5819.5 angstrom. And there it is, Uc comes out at -24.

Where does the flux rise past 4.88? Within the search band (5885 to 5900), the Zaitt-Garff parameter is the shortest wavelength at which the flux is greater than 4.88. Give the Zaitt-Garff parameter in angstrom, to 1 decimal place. 5885.5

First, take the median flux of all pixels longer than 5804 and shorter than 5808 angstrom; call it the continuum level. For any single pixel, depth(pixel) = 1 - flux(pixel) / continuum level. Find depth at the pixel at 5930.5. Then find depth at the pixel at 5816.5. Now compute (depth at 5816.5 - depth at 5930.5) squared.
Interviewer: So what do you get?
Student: 0.012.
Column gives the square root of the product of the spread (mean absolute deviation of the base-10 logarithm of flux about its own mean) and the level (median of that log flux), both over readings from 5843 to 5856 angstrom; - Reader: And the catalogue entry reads 0.114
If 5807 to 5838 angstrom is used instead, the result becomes 0.136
